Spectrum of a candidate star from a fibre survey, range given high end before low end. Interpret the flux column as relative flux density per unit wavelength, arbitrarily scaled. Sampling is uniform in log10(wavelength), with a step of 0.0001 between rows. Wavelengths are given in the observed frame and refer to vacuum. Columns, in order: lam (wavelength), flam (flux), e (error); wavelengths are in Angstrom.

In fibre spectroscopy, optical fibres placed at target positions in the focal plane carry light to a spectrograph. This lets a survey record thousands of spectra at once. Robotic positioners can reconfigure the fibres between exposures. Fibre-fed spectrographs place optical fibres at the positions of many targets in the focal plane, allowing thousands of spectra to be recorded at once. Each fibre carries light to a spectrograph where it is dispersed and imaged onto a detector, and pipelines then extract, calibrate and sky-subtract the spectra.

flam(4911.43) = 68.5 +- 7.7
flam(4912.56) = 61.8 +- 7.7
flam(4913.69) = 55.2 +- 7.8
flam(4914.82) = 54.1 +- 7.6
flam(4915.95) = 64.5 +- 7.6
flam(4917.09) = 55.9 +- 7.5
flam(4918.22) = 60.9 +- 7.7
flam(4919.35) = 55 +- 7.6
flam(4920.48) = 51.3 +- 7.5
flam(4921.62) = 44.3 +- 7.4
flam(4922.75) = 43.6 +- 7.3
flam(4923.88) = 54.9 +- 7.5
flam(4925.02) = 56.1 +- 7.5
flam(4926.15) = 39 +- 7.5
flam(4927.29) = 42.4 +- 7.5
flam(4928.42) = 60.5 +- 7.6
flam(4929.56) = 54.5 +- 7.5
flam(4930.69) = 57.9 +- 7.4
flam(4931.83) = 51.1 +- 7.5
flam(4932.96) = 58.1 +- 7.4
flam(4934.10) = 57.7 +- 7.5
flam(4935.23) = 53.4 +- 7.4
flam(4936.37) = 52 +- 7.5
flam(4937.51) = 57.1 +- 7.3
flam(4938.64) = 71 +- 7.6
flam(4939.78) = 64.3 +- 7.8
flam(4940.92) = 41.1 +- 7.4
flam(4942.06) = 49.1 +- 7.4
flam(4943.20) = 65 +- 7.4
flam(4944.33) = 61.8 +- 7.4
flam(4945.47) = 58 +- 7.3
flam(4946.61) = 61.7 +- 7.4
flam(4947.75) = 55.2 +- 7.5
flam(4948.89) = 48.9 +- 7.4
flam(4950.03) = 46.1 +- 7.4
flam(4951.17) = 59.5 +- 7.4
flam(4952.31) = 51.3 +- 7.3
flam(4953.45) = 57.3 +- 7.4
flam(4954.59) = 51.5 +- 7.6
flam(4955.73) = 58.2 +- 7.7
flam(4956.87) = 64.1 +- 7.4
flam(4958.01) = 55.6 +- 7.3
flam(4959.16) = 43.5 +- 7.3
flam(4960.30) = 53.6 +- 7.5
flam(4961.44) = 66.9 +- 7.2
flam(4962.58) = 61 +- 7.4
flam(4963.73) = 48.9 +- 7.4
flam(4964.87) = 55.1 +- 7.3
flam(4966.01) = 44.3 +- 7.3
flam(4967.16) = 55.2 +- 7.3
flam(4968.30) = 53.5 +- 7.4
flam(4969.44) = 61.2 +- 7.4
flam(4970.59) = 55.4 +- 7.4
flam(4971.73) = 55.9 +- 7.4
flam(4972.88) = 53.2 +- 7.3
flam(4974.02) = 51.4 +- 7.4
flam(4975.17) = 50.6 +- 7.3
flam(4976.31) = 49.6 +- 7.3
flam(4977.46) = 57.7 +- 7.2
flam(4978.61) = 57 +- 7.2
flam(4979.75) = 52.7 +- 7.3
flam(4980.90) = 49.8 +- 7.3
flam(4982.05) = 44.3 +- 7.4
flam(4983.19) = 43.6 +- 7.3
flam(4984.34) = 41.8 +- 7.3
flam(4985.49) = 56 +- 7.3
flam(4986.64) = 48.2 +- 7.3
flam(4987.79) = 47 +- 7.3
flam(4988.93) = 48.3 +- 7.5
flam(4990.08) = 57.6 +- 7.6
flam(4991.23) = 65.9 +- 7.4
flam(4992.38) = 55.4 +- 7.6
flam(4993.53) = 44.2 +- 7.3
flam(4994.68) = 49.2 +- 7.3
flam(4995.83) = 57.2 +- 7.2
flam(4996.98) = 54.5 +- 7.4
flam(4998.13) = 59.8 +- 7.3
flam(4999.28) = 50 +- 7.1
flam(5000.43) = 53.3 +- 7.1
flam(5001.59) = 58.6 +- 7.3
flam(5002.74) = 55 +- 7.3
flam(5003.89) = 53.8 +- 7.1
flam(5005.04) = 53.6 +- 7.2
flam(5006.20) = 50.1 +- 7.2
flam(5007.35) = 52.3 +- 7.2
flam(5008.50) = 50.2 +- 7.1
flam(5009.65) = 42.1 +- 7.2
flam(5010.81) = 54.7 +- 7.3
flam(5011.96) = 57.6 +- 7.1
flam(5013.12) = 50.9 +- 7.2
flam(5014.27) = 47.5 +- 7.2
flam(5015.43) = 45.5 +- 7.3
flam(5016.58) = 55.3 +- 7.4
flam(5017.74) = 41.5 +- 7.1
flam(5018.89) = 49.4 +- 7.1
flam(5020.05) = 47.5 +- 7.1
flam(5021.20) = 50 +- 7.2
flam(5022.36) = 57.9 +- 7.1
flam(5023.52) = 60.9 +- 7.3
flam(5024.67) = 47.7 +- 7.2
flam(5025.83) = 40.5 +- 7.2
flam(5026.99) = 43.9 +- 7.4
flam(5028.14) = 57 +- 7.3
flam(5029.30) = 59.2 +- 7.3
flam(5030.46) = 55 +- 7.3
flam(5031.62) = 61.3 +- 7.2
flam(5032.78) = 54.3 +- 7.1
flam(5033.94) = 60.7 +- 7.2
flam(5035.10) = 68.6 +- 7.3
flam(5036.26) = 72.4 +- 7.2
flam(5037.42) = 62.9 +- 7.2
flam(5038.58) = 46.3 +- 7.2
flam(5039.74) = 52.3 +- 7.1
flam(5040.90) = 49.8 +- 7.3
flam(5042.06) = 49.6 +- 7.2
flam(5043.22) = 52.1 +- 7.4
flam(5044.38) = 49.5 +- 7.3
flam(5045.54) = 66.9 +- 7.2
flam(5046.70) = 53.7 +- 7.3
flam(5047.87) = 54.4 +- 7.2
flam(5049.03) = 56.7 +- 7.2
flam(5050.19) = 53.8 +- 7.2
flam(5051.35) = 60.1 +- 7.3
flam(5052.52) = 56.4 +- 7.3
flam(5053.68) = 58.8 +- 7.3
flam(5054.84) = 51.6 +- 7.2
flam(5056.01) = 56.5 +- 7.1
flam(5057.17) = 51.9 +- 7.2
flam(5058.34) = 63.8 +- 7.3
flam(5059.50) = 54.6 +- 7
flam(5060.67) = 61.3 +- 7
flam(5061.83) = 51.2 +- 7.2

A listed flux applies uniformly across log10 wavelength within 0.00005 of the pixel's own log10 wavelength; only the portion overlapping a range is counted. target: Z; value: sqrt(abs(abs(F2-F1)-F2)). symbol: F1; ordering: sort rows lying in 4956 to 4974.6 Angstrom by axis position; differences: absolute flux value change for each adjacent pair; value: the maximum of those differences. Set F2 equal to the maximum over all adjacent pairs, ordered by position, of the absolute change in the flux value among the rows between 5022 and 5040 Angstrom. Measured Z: 3.6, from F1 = 13.3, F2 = 16.6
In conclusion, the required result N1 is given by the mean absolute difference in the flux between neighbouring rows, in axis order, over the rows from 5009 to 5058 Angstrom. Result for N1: 6.2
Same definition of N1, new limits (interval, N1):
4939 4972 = 8.0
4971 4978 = 2.9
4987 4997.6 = 7.0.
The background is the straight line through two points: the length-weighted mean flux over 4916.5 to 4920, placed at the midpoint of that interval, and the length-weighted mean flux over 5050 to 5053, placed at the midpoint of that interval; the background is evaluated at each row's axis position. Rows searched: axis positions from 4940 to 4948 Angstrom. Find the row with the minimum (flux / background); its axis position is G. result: 4940.92 Angstrom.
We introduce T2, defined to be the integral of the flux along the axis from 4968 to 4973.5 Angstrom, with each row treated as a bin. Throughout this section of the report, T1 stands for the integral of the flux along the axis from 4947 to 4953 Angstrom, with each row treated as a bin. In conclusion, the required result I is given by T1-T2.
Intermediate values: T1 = 315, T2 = 308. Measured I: 8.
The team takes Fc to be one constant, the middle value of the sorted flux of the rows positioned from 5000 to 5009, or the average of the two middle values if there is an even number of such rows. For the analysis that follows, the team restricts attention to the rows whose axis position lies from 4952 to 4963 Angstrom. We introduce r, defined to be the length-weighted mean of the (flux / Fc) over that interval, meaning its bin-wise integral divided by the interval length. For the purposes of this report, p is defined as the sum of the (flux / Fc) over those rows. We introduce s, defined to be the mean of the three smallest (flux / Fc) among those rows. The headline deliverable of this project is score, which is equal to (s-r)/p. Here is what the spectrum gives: -0.014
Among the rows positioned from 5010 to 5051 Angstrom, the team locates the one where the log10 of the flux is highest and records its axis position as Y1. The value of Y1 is 5036.26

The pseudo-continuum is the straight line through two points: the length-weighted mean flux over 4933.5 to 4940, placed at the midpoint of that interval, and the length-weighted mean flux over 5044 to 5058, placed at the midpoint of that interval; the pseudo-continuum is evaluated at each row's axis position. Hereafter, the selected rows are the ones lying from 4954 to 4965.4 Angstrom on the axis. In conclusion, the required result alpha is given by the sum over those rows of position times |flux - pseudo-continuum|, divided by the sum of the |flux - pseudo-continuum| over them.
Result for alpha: 4959.9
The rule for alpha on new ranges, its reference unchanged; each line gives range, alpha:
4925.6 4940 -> 4931.6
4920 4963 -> 4939.1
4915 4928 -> 4923.2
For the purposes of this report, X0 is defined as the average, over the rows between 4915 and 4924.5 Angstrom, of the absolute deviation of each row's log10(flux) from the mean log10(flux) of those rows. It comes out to 0.046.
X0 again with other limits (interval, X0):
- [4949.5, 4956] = 0.035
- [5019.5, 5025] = 0.043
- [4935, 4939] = 0.044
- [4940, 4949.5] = 0.054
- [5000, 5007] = 0.014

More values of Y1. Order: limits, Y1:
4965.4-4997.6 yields 4991.23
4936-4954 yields 4938.64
